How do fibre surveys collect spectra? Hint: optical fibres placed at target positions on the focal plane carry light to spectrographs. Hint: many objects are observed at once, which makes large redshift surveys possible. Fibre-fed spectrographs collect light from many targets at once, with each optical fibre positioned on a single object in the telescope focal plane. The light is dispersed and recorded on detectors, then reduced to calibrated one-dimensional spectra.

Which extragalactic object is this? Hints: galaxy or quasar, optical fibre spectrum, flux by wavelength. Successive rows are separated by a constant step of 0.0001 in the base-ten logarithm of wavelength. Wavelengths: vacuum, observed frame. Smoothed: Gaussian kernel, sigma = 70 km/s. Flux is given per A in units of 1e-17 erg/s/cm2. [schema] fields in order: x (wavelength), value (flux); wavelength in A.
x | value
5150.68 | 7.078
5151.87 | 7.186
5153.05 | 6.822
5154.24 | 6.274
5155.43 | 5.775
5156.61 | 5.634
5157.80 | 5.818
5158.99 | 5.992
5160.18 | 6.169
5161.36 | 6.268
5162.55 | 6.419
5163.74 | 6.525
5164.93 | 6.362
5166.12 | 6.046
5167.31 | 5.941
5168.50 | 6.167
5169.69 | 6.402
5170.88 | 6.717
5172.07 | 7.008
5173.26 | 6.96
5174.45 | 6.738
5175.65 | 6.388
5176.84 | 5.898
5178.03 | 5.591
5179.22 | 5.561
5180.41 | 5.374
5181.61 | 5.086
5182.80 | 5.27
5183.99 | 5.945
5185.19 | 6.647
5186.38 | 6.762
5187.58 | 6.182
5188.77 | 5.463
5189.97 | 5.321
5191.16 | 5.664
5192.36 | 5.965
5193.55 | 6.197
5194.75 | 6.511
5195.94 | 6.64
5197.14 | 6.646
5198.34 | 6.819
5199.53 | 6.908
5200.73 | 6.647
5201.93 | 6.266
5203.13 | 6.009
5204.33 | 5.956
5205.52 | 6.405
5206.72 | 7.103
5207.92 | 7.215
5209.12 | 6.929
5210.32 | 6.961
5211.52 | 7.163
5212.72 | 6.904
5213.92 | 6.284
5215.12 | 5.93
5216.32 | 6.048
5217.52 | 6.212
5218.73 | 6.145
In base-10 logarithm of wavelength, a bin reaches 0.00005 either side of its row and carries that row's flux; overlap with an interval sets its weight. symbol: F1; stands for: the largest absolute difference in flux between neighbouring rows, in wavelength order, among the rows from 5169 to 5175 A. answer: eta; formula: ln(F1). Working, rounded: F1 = 0.3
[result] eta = -1.16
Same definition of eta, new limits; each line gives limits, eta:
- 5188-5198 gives -1.07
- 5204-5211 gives -0.36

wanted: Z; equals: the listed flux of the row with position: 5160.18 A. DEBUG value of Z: 6.169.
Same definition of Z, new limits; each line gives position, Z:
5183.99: 5.945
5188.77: 5.463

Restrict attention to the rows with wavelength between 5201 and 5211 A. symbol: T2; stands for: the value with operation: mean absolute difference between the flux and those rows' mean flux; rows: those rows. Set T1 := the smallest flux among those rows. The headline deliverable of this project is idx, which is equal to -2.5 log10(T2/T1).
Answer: 2.8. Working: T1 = 5.956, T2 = 0.45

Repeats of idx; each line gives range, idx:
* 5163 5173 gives 3.4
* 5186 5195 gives 2.8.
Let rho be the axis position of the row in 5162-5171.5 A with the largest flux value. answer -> 5170.88 A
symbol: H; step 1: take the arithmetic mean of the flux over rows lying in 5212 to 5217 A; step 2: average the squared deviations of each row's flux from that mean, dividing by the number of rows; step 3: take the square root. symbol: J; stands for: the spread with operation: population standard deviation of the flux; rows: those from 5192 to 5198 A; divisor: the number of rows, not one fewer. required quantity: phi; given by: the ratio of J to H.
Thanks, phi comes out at 0.7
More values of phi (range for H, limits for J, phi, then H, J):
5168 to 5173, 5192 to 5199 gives 0.9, 0.32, 0.29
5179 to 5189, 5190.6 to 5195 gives 0.5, 0.57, 0.31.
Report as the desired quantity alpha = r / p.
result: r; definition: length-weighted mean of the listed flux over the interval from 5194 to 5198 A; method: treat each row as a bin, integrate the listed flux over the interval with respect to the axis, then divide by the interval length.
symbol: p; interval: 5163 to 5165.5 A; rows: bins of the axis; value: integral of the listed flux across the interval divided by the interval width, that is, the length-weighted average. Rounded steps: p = 6.44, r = 6.59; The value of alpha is 1.02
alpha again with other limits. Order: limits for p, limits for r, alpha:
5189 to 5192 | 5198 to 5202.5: 1.21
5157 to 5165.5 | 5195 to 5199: 1.08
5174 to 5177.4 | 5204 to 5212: 1.08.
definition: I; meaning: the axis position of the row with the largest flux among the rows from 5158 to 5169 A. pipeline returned 5163.74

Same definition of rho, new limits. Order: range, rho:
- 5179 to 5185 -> 5183.99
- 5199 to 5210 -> 5207.92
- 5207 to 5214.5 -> 5207.92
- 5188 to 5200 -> 5199.53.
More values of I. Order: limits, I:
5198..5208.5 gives 5207.92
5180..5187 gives 5186.38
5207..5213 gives 5207.92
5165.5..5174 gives 5172.07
